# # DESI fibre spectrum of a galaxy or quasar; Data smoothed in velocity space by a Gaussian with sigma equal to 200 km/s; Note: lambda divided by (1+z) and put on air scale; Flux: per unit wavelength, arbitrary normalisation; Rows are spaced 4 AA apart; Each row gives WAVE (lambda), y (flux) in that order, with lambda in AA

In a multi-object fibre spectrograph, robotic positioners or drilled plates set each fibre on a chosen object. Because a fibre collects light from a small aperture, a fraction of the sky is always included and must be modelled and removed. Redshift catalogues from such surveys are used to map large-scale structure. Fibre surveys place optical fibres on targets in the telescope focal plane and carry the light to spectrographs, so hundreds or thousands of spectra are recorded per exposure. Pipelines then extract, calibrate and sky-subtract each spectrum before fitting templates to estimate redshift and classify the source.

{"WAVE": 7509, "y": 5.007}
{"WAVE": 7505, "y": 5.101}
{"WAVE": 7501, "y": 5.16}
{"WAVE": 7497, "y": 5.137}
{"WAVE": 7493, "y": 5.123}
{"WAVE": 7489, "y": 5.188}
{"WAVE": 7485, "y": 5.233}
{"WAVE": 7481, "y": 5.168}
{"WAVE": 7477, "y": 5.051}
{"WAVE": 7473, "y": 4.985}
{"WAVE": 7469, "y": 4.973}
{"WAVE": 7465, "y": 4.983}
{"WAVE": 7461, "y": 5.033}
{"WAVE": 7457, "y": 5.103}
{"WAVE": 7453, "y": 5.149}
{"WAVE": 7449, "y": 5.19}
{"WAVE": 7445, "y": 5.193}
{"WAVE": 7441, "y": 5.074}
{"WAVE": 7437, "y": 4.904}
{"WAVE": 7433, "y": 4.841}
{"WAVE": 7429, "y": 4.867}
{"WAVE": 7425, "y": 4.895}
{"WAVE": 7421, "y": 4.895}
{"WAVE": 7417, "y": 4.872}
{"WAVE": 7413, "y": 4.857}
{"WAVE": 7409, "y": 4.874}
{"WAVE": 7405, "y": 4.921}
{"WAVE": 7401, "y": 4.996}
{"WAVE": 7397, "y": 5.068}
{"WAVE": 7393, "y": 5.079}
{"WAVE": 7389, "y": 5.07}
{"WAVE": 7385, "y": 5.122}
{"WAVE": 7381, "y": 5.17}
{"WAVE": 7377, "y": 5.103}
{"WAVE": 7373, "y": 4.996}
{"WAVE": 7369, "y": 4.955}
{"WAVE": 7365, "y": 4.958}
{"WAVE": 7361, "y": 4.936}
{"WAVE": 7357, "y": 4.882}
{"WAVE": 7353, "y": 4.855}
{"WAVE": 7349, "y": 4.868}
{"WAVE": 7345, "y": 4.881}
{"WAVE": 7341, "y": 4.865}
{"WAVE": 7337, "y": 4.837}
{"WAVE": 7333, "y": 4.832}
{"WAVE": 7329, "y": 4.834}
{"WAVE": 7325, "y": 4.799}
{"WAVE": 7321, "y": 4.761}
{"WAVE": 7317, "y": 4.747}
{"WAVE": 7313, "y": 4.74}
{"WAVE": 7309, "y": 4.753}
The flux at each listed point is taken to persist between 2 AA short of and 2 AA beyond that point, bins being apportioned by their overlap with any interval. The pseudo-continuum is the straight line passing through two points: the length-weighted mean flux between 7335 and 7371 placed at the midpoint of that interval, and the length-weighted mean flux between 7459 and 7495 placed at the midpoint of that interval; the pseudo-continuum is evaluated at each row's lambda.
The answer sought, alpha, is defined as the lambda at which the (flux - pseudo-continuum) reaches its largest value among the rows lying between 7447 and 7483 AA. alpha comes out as 7449 AA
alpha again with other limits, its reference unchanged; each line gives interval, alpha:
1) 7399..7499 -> 7445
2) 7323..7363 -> 7361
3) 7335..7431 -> 7381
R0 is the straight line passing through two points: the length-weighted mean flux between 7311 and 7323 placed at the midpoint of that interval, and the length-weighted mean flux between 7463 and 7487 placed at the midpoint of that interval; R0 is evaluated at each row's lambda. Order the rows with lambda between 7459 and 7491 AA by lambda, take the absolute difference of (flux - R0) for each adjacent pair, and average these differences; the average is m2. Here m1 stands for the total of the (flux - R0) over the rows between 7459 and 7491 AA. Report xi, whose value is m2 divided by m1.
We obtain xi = 0.57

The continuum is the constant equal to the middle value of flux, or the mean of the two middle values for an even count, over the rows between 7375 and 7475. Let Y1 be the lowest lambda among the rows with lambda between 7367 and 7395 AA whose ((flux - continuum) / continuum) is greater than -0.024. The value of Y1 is 7369 AA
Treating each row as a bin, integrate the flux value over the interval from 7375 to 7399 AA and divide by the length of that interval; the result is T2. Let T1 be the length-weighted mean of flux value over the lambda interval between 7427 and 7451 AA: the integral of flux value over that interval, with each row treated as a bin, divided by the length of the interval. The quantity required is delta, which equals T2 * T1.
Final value 25.6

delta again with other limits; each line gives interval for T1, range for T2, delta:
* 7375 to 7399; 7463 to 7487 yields 25.8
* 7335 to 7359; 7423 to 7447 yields 24.1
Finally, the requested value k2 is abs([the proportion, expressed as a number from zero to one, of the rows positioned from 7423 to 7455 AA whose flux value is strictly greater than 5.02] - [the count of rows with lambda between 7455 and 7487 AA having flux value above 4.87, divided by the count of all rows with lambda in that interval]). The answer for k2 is 0.50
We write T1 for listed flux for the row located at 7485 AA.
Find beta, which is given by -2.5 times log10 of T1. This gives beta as -1.80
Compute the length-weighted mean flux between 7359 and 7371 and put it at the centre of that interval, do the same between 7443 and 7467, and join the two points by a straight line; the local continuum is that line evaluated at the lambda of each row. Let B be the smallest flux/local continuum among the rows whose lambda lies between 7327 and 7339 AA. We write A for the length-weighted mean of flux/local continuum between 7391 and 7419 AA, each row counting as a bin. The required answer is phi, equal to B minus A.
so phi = 0.001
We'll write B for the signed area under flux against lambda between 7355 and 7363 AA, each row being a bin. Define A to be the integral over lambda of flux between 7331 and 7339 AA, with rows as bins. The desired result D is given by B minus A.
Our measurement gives 0.6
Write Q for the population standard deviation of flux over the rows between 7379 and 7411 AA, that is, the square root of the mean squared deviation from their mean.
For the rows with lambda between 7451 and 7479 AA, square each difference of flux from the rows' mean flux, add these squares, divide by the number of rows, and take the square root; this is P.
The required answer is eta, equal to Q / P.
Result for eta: 1.5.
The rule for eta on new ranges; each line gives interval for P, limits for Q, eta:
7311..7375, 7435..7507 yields 1.2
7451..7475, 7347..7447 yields 1.6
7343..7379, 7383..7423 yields 1.3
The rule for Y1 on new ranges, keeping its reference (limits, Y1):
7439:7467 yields 7441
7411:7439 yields 7421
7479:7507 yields 7481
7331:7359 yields 7345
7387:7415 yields 7389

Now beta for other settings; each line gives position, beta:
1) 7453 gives -1.78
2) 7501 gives -1.78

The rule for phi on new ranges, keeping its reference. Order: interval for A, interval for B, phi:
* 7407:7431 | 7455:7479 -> 0.002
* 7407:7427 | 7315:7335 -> 0.008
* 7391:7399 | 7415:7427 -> -0.048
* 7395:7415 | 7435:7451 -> -0.019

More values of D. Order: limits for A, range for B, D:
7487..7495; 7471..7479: -1.1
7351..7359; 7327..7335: -0.3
